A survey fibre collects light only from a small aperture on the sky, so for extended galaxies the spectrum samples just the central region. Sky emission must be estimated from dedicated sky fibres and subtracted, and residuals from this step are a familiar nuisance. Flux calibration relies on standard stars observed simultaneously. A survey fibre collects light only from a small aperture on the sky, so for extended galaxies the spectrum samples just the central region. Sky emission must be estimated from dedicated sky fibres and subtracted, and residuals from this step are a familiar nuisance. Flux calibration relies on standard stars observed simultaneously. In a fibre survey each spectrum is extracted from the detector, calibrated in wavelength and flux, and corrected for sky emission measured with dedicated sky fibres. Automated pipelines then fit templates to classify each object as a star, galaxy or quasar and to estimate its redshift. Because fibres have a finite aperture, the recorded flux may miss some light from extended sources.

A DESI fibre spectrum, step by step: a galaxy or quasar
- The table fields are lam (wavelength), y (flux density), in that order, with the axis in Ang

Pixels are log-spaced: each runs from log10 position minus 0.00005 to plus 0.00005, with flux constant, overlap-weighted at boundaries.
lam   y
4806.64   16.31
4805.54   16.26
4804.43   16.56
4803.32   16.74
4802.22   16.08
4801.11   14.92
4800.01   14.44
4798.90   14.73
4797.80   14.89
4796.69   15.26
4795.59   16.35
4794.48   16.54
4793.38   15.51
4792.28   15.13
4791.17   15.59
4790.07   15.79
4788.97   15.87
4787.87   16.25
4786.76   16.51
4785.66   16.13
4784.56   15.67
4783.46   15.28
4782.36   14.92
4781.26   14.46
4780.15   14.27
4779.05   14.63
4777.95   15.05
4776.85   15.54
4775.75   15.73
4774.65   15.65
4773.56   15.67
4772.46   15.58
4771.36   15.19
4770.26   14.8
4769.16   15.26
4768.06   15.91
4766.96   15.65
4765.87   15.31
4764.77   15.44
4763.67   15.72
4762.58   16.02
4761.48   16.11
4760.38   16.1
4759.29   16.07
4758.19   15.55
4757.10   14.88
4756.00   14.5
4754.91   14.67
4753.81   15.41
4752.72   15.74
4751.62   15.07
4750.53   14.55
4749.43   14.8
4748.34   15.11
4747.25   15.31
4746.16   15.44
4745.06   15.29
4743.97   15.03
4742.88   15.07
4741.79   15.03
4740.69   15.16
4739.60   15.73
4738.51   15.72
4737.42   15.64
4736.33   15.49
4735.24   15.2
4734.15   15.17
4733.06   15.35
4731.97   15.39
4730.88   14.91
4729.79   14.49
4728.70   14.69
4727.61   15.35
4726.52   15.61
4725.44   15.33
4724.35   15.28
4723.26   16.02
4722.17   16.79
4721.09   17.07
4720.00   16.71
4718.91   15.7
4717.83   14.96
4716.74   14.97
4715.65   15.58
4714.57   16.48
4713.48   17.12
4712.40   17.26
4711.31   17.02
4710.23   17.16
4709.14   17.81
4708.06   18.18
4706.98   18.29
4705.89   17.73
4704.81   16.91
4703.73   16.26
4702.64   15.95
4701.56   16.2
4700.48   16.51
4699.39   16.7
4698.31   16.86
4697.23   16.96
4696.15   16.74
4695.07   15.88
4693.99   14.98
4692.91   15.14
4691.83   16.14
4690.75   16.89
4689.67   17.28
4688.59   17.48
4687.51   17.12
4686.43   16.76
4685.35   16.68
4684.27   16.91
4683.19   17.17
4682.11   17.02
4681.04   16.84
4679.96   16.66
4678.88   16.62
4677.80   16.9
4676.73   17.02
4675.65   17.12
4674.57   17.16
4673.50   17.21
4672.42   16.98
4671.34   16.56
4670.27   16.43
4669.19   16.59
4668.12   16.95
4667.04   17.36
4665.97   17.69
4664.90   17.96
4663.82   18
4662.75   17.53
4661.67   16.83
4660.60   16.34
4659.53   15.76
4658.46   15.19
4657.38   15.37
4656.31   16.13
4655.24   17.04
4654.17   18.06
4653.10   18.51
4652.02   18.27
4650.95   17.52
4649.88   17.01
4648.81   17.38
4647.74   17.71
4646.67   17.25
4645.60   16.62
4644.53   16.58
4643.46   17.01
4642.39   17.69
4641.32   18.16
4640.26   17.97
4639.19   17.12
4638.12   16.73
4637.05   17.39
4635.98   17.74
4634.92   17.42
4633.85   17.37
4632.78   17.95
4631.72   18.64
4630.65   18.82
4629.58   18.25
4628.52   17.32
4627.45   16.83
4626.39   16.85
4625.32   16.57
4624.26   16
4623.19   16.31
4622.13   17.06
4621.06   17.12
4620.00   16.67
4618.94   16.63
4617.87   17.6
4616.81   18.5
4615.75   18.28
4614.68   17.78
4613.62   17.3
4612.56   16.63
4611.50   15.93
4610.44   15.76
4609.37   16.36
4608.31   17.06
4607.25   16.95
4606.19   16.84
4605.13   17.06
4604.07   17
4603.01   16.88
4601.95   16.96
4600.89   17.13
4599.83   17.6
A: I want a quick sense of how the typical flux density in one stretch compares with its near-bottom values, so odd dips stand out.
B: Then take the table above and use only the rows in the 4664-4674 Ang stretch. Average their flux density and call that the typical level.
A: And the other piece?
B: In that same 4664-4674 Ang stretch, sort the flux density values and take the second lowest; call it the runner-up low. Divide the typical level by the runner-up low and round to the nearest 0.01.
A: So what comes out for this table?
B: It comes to 1.03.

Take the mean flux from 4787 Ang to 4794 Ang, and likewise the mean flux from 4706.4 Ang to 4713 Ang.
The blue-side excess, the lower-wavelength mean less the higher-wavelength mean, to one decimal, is 1.9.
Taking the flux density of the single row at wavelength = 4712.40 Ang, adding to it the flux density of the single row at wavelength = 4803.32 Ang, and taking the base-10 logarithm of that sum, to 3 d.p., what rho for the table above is 1.531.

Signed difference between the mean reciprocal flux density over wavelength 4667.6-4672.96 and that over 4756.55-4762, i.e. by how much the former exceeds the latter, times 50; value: -0.2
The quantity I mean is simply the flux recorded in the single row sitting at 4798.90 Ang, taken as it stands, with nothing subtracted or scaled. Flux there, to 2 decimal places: 14.73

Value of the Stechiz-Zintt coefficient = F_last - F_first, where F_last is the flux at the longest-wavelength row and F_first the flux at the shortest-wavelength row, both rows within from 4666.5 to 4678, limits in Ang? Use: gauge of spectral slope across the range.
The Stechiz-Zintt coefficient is -0.46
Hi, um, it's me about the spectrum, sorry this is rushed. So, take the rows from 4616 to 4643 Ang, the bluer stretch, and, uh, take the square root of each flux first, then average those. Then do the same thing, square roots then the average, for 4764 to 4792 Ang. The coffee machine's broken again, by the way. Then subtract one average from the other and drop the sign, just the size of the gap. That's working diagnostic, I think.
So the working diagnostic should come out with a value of 0.24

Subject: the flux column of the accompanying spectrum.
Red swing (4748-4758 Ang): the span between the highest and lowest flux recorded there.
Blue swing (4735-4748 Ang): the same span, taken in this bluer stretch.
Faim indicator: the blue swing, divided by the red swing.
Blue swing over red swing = 0.56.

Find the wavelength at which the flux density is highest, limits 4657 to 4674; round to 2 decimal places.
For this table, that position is 4663.82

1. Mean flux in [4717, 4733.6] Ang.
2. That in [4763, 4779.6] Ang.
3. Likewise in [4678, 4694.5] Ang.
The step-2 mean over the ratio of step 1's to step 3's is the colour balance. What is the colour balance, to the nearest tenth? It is 16.5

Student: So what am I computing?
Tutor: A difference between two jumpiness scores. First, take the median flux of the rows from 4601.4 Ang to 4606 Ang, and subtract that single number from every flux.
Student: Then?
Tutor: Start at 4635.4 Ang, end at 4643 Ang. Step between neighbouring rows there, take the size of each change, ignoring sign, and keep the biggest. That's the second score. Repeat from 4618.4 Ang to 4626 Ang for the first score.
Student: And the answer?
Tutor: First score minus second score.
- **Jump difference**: -0.10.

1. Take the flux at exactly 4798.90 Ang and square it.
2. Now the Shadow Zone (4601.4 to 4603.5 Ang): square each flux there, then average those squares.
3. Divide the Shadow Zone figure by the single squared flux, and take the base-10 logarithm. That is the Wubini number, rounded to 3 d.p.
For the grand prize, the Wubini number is 0.120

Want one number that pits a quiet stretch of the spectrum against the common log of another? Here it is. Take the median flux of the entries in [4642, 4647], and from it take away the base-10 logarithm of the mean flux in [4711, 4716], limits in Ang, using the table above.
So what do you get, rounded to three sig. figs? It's 15.8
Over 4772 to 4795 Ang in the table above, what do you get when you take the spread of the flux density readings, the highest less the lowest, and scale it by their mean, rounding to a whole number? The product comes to 35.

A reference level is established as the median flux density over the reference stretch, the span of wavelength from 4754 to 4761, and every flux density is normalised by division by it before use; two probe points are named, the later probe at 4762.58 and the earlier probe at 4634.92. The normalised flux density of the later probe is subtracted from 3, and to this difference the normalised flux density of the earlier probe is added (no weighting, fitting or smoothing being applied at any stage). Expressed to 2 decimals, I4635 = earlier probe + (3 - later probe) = 3.09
